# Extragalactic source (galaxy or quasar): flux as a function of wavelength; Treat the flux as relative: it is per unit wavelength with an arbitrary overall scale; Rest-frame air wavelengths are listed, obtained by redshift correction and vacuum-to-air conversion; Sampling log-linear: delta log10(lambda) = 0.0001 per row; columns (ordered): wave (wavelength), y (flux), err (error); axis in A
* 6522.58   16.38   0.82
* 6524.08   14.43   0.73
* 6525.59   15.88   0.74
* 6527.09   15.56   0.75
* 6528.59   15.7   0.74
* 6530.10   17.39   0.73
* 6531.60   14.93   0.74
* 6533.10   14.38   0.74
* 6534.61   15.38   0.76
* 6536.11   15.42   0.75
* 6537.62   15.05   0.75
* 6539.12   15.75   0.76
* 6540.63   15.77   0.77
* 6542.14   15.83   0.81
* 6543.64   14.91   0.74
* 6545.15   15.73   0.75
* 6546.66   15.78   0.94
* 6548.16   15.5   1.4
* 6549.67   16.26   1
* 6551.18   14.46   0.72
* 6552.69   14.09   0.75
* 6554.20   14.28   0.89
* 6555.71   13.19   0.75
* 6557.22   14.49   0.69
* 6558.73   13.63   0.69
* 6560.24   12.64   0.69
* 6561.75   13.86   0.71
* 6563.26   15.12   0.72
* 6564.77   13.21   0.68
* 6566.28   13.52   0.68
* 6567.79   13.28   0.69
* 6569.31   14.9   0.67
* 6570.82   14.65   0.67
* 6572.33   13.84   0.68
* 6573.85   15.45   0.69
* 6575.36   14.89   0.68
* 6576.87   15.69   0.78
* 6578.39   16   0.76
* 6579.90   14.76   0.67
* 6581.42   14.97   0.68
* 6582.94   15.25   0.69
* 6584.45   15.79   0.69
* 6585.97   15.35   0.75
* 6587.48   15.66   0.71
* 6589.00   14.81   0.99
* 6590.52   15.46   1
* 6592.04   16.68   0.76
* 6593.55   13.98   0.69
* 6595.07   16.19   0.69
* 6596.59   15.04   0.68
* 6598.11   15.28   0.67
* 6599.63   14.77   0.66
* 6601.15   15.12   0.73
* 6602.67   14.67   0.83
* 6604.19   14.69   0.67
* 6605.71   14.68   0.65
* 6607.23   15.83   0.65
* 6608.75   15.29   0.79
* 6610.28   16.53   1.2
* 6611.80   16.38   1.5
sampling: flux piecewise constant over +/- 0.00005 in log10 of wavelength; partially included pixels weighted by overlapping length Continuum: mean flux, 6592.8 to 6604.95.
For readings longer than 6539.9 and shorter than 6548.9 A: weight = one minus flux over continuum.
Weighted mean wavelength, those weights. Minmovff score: 6544.3 A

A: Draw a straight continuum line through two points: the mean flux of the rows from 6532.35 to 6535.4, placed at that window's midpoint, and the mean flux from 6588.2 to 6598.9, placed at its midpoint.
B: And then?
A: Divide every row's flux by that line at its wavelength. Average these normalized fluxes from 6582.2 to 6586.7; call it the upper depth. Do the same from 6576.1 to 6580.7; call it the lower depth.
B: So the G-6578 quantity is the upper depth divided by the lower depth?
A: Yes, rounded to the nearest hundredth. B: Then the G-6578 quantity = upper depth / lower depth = 1.00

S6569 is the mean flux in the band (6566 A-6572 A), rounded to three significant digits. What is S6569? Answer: 14.1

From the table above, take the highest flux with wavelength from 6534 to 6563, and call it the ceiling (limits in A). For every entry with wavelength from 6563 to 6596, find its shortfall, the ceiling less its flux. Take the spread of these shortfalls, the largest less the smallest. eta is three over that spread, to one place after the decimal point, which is 0.9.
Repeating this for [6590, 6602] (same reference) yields 1.1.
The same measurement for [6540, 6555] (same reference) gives 1.4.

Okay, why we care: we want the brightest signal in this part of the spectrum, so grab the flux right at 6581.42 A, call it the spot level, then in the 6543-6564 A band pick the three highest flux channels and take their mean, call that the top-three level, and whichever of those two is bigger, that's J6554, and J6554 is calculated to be 15.9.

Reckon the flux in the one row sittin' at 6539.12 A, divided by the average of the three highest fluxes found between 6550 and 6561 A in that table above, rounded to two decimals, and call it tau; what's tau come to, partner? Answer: 1.09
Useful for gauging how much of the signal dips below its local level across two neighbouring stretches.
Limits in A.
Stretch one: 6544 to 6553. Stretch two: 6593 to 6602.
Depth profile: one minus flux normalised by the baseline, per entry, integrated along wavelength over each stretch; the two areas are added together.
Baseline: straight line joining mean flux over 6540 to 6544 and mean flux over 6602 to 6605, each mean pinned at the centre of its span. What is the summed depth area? -0.12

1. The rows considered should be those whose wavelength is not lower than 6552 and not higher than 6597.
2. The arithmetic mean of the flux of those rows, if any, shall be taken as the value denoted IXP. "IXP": 14.7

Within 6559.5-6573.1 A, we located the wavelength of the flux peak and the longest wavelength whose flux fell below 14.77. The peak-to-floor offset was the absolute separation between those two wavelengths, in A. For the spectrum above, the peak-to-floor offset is 9.1 A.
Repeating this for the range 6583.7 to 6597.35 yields 1.5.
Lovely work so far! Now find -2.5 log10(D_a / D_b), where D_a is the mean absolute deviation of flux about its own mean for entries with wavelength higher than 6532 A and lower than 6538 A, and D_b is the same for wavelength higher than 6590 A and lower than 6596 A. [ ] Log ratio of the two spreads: 1.0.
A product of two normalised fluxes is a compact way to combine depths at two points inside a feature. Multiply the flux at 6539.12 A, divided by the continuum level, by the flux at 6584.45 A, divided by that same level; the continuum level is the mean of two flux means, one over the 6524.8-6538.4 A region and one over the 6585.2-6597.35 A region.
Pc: 1.04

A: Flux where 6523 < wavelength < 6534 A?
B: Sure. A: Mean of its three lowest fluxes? 14.6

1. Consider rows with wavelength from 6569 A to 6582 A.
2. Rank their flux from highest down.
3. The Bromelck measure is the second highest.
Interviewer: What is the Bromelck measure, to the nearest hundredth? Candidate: 15.69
